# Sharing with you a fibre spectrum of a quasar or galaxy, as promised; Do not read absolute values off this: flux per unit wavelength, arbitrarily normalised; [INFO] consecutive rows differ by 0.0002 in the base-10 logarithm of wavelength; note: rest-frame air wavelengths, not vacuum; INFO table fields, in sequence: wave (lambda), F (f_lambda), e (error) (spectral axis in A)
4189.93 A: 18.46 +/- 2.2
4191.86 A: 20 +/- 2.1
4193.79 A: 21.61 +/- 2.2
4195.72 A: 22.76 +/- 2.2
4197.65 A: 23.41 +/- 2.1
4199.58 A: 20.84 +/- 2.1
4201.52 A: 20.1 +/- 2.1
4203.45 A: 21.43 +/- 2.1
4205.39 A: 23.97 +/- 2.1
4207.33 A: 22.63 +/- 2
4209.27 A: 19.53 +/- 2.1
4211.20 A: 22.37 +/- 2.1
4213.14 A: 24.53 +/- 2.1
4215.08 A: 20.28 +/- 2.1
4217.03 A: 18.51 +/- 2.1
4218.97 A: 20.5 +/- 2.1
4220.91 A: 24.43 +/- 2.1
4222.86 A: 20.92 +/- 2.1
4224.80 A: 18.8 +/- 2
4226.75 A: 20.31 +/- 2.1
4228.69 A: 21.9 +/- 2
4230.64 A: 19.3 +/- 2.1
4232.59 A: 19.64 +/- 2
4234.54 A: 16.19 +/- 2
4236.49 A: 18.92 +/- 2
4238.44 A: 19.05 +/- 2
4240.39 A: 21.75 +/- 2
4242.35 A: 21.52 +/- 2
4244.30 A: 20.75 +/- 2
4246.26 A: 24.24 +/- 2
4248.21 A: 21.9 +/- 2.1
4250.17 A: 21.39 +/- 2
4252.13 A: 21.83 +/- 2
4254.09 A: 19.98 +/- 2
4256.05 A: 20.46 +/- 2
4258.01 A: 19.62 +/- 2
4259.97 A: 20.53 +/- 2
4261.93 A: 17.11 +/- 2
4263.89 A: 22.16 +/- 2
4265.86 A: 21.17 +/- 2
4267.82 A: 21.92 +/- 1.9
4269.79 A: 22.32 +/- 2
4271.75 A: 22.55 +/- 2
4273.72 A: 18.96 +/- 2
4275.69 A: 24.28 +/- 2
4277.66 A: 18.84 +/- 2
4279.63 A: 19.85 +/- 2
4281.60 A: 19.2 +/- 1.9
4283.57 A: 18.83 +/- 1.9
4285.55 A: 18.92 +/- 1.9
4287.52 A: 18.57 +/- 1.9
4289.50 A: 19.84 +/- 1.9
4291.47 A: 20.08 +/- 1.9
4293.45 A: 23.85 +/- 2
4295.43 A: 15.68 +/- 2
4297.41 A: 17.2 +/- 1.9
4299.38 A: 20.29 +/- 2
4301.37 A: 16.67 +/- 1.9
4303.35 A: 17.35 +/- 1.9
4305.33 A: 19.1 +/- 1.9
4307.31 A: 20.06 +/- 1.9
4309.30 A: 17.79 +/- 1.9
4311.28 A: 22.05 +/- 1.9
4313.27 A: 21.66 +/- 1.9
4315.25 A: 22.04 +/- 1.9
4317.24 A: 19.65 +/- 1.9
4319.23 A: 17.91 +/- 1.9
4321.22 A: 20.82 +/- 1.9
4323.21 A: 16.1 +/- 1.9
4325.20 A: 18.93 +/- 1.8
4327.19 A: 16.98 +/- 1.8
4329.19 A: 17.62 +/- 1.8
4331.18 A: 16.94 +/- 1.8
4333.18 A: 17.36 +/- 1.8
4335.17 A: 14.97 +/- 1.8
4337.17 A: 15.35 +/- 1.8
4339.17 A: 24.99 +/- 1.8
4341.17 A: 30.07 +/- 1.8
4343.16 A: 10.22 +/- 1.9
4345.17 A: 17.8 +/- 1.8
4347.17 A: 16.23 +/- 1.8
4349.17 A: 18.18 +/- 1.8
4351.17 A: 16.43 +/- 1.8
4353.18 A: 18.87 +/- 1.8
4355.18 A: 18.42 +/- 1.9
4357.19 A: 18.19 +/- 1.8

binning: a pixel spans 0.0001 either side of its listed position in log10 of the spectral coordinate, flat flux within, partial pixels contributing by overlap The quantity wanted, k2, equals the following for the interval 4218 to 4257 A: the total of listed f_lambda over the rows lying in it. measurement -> 414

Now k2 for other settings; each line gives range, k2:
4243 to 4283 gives 419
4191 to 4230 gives 429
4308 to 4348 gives 375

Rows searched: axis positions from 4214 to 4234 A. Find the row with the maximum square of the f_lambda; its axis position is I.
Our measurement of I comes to 4220.91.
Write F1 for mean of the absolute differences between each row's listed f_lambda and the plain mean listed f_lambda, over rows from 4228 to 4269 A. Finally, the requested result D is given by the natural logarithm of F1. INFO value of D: 0.33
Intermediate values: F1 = 1.39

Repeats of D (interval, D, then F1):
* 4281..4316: 0.49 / 1.63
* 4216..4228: 0.33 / 1.40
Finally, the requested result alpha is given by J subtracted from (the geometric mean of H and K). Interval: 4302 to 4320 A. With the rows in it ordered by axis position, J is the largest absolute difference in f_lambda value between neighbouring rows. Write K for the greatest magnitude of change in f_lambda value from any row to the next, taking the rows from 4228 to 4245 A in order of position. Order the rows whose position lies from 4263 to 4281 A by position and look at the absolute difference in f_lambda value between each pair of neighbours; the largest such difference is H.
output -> 0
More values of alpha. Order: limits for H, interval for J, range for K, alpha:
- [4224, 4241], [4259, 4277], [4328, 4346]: 3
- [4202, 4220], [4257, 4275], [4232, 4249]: -1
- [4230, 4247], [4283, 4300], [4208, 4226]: -4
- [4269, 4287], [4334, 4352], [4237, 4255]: -15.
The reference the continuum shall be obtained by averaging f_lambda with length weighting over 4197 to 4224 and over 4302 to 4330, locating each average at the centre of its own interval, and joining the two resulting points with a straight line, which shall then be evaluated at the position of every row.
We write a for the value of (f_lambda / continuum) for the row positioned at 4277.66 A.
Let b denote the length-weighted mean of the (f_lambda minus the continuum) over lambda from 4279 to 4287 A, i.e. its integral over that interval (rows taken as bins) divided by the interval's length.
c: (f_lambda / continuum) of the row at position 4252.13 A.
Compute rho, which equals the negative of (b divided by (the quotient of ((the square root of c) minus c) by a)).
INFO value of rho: -25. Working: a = 0.94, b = -0.8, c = 1.06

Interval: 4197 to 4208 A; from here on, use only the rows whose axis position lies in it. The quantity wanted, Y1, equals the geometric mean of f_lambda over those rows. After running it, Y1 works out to 22.0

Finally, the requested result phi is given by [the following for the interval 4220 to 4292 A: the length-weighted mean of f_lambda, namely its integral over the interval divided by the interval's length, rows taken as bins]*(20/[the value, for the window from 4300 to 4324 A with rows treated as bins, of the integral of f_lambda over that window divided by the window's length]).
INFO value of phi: 21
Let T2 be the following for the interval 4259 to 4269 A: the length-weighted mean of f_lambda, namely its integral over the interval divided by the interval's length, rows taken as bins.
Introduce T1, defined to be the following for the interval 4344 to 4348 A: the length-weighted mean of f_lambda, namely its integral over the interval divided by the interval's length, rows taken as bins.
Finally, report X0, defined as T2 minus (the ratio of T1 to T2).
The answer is 20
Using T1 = 16.7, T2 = 20.6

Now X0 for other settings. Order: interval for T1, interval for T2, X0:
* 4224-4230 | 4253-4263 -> 19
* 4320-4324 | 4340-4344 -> 20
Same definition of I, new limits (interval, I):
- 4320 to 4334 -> 4321.22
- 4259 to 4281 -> 4275.69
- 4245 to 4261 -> 4246.26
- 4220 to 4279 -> 4220.91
